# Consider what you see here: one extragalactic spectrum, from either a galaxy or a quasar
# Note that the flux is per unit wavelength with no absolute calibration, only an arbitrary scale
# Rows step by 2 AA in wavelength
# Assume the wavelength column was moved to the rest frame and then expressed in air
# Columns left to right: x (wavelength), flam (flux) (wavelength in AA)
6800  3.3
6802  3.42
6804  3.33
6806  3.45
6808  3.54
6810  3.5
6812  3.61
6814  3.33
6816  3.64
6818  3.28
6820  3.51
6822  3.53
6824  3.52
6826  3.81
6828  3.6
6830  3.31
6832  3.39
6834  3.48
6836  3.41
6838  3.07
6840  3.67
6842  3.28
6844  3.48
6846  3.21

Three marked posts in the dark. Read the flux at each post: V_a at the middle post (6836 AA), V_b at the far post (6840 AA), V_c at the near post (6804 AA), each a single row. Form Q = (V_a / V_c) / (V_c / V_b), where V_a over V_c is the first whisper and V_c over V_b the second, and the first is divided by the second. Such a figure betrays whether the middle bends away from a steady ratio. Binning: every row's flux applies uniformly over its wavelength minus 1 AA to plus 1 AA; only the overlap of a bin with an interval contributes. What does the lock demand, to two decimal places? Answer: 1.13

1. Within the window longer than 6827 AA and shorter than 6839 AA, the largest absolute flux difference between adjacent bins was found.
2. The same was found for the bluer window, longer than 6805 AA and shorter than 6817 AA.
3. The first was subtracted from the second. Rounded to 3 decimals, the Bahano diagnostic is -0.030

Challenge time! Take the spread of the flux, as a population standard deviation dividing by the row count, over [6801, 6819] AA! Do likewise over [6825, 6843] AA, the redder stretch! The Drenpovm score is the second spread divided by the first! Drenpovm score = 1.75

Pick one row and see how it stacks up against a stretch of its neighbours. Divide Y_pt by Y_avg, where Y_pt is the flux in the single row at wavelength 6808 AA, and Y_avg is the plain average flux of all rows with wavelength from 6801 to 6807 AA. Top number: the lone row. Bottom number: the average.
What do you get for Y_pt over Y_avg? 1.04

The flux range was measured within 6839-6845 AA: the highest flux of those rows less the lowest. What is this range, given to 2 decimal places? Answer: 0.39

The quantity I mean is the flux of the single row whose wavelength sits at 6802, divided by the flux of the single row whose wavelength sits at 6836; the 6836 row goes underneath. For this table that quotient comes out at 1.003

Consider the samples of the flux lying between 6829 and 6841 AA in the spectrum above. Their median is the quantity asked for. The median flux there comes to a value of 3.40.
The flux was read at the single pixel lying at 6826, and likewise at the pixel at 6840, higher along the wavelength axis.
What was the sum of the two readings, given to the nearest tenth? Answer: 7.5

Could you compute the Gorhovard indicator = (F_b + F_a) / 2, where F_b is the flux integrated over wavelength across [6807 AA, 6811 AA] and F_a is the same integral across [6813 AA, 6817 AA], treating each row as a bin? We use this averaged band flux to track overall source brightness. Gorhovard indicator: 14.0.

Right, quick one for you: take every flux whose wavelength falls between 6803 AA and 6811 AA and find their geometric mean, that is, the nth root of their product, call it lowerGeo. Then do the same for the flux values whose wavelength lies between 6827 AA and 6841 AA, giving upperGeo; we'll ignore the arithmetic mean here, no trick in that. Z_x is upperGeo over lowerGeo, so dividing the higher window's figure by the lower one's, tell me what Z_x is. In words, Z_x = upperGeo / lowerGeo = 0.99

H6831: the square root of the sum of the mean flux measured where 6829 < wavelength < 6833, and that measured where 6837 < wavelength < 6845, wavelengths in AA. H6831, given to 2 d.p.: 2.59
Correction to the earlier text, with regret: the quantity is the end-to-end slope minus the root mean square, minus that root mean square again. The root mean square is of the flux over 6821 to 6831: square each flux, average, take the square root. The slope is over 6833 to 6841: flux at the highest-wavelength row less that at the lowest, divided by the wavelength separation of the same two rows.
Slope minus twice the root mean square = -7.08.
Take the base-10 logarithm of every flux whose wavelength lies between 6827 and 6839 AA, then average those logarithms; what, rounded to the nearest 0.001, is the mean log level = 0.528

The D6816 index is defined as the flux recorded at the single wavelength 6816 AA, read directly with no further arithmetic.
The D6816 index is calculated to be 3.64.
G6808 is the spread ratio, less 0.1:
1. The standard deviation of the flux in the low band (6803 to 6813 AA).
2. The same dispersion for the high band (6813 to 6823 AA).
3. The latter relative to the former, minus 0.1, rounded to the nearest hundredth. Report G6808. 1.32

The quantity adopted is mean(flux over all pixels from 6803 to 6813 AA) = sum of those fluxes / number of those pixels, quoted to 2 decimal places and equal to 3.49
